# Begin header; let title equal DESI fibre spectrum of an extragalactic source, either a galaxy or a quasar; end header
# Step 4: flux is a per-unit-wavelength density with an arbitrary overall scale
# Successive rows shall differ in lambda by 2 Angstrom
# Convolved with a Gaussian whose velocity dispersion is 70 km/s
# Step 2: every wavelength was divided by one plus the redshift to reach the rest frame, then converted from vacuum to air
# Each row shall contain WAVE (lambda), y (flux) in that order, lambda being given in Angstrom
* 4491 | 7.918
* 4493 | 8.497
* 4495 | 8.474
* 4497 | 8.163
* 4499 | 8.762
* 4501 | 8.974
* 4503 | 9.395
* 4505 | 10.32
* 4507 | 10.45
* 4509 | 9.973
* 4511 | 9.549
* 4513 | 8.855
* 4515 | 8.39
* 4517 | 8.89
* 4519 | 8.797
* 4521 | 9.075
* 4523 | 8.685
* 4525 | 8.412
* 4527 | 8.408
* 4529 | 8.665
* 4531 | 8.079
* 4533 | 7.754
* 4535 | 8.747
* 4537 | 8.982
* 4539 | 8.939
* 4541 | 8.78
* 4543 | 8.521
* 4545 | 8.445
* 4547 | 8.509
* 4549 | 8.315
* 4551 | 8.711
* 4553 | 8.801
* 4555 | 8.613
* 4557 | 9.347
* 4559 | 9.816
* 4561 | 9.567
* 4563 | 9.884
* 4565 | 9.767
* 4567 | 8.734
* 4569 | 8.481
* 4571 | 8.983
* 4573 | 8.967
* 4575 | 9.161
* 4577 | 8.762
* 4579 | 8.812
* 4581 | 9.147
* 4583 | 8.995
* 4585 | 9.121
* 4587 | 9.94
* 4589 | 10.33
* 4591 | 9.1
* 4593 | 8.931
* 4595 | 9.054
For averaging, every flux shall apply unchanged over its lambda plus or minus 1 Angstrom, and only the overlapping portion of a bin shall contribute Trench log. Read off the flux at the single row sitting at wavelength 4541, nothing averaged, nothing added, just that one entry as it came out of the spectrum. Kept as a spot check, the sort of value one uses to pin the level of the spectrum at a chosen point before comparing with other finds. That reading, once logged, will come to 8.78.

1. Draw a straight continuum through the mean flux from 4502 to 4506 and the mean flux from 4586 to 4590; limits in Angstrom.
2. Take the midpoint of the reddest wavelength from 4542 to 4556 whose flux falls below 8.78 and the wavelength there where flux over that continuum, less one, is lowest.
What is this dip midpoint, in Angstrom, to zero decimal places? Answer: 4552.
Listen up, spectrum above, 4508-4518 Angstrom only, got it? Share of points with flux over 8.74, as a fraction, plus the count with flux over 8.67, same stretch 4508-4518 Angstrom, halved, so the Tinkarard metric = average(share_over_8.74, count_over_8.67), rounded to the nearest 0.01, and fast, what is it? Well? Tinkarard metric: 2.40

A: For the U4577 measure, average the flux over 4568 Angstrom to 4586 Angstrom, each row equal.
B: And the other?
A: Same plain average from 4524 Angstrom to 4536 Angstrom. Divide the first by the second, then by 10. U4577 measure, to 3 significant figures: 0.107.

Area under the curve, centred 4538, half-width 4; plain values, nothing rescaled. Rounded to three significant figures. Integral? 70.9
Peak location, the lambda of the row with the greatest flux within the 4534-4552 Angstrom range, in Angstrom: 4537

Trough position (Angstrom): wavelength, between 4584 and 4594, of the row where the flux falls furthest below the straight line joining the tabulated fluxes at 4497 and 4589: 4593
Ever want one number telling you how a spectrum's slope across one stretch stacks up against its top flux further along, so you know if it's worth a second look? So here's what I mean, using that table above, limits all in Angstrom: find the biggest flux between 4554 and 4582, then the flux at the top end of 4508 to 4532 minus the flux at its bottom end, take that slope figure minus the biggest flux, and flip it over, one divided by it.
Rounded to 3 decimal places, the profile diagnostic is -0.085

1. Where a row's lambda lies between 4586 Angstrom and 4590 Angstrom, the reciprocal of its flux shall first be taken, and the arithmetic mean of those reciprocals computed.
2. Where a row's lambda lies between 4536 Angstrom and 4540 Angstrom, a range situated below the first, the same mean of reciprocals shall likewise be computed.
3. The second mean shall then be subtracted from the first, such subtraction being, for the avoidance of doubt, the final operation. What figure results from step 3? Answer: -0.013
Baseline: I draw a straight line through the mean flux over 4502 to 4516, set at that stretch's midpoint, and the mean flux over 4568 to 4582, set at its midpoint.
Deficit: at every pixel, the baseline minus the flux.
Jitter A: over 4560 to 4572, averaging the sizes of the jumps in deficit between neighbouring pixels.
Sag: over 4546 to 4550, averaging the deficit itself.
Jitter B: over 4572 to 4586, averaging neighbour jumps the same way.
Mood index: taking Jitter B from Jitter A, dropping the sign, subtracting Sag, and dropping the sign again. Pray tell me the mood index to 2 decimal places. 0.54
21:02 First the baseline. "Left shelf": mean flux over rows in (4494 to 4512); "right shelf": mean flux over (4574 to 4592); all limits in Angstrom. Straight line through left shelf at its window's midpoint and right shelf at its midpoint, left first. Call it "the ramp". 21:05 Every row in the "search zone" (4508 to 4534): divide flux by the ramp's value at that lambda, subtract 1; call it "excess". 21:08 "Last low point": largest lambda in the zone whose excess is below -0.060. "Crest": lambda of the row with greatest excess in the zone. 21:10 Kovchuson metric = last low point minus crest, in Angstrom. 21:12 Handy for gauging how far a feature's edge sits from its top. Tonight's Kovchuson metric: 24 Angstrom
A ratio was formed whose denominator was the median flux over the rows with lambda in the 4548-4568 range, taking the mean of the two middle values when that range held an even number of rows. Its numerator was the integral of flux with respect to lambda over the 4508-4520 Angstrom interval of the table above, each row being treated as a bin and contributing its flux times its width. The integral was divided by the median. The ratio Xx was 12.0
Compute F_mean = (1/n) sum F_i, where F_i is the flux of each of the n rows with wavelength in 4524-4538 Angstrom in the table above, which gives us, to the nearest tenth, 8.4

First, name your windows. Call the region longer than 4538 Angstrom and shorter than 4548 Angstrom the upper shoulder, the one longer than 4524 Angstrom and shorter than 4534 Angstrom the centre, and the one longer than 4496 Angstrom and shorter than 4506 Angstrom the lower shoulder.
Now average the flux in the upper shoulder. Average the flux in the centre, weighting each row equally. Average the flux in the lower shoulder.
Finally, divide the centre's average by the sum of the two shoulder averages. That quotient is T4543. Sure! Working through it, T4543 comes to 0.465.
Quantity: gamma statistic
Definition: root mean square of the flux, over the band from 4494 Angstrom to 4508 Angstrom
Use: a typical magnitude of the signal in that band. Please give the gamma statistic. 9.3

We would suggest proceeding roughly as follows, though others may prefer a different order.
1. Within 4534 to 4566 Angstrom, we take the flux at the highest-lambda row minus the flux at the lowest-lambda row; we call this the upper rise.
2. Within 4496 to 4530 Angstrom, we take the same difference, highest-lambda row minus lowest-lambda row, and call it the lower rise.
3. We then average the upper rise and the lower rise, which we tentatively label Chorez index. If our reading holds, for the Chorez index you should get 0.76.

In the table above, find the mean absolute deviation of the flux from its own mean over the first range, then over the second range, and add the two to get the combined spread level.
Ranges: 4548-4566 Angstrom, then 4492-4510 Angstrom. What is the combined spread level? 1.2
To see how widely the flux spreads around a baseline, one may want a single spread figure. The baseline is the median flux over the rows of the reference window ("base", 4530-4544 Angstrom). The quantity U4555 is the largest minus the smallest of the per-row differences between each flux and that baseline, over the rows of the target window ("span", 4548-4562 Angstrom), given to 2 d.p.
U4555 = 1.50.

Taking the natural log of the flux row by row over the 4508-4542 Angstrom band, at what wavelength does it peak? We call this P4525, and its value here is 4509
